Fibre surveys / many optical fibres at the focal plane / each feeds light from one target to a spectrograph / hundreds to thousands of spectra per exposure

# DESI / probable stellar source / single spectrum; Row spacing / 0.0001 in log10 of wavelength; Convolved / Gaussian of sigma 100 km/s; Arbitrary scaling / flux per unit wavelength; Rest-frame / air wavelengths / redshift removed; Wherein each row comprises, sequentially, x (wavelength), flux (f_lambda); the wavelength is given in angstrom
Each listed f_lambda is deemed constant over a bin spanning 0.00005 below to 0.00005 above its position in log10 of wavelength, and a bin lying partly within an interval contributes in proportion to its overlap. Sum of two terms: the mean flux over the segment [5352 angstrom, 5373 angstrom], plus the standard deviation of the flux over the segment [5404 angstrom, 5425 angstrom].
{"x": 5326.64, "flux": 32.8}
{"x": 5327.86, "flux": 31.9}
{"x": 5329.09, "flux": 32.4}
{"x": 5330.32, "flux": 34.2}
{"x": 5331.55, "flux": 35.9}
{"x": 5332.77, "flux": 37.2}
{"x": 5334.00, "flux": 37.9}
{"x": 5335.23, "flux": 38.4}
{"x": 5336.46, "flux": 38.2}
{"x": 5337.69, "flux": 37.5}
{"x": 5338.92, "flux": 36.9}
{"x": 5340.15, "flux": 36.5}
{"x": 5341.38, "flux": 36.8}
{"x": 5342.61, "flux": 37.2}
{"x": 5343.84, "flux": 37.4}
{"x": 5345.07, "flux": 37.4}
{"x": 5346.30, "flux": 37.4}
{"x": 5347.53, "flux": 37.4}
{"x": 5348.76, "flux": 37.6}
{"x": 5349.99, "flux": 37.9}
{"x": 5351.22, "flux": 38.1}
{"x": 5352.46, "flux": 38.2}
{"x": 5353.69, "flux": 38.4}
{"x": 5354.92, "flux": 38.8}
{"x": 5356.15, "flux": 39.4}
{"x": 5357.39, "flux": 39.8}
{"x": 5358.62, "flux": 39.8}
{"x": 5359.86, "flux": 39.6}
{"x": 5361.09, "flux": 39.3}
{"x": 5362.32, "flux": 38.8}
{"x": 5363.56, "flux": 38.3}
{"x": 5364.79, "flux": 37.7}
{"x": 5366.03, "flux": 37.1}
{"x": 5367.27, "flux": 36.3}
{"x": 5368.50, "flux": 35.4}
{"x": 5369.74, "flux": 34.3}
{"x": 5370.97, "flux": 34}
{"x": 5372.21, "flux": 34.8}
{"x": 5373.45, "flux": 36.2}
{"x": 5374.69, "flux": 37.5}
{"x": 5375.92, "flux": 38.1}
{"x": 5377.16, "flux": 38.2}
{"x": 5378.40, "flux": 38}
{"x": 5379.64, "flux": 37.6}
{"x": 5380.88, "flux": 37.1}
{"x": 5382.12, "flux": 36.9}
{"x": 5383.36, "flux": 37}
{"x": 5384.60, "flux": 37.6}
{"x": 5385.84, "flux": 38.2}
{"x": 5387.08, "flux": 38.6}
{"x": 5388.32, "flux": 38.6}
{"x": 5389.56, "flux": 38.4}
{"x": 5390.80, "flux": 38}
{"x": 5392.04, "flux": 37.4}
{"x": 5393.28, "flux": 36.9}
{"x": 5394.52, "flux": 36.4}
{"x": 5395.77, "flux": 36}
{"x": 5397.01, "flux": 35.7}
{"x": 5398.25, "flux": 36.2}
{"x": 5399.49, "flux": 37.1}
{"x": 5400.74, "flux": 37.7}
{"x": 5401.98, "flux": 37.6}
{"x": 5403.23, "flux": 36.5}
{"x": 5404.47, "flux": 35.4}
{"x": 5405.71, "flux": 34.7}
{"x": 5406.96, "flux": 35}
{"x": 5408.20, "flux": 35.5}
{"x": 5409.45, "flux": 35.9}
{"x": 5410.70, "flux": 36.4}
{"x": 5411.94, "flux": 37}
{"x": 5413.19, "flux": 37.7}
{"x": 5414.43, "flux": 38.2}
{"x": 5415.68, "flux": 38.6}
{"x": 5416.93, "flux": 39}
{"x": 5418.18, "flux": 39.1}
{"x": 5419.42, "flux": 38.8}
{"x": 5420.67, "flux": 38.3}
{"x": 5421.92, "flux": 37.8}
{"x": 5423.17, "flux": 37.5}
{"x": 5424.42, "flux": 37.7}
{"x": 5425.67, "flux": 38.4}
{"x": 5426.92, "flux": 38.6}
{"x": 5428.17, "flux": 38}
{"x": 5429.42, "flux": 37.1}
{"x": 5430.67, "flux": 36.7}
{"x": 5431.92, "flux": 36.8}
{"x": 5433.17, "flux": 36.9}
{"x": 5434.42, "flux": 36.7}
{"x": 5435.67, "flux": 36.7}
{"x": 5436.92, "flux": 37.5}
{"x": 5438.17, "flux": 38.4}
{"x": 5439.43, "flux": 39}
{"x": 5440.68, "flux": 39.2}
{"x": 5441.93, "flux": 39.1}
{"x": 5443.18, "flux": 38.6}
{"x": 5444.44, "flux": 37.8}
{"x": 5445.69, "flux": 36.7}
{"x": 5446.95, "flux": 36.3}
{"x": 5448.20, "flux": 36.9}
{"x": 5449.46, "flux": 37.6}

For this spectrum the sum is 39.1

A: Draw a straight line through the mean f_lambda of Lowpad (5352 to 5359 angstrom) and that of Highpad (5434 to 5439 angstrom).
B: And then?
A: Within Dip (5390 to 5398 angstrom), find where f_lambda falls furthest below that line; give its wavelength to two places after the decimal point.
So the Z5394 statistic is 5397.01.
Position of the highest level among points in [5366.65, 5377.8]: 5377.16 angstrom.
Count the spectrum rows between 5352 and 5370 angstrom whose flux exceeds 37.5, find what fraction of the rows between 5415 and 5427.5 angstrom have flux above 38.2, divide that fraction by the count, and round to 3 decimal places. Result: 0.064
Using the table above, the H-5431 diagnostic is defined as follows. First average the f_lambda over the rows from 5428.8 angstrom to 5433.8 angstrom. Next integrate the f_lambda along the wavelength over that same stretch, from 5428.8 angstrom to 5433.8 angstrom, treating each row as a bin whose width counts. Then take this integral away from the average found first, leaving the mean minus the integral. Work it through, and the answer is -148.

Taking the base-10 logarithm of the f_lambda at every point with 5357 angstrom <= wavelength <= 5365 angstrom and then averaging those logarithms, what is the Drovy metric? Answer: 1.59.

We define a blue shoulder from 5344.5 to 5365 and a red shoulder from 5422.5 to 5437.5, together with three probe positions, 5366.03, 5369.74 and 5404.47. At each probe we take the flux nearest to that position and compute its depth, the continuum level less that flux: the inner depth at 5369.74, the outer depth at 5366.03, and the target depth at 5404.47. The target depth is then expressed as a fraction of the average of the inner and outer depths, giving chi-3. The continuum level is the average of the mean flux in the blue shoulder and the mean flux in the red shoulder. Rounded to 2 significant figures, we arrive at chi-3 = 1.1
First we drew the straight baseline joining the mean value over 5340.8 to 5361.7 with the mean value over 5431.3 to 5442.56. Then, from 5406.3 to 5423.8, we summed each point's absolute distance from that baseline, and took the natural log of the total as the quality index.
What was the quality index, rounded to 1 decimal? 2.7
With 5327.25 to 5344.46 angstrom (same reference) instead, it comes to 3.4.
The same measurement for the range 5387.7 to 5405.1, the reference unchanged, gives 2.8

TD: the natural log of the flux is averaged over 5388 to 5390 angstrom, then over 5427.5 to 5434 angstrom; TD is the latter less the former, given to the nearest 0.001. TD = -0.037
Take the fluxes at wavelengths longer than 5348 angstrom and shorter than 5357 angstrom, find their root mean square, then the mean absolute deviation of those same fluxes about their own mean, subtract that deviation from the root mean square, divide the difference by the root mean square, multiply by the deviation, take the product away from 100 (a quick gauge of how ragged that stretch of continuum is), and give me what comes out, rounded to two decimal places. 99.56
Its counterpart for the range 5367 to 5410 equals 98.94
